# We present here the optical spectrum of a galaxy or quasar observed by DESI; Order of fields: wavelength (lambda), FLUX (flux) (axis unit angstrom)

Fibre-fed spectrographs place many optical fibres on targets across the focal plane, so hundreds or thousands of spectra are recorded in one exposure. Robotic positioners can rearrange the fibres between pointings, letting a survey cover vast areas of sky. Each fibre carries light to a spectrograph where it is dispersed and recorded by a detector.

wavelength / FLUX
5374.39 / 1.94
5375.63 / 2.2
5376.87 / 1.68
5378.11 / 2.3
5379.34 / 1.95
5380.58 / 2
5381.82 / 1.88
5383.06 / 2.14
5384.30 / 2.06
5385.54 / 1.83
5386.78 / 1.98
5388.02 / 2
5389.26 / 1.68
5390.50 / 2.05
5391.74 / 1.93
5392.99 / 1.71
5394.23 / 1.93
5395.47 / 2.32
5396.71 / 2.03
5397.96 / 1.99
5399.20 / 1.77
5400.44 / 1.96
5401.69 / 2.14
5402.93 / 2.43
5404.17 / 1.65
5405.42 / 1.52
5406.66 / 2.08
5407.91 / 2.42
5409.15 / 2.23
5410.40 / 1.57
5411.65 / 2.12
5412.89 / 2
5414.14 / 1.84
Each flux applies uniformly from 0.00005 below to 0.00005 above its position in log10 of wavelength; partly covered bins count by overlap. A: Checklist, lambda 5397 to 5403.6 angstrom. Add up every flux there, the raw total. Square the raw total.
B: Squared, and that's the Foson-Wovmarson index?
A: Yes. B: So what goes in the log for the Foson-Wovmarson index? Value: 106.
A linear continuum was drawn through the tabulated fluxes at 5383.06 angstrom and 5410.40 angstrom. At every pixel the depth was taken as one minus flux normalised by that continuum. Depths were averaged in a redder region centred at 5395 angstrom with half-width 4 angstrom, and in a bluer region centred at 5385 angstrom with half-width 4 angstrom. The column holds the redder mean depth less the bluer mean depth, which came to -0.11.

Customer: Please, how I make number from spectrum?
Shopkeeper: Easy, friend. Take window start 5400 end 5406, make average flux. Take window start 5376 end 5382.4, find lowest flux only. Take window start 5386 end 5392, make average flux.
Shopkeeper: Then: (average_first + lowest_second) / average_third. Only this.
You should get 1.88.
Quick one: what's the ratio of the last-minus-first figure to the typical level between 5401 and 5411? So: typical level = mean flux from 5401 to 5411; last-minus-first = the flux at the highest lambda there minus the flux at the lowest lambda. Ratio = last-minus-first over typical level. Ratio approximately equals -0.3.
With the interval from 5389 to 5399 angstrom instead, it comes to 0.2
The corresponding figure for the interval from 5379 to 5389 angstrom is 0.0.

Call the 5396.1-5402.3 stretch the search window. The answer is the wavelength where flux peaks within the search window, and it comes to 5401.69 angstrom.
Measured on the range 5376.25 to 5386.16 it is 5378.11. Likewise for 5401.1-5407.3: 5402.93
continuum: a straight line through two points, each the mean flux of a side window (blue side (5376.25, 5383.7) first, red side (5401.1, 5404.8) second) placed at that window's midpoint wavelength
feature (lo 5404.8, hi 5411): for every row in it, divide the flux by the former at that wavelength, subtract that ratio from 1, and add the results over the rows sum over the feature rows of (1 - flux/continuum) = 0.30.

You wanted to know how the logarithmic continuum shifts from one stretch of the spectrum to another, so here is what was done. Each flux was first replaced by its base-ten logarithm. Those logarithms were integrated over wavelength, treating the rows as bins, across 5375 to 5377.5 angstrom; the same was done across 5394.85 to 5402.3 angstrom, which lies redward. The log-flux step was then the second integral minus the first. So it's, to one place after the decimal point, 1.6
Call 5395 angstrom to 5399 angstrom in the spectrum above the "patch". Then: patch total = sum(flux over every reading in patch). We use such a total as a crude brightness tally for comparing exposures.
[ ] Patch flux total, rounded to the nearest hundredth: 6.34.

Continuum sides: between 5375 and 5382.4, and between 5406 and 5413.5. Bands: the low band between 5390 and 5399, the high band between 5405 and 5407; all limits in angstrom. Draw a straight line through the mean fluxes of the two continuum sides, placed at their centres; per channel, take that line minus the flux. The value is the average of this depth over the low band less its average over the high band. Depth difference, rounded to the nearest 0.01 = -0.22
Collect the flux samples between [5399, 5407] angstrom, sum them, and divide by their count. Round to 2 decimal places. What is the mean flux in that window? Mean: 1.94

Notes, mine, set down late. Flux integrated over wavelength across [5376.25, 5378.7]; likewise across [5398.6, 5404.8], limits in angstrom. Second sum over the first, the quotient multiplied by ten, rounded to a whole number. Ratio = 25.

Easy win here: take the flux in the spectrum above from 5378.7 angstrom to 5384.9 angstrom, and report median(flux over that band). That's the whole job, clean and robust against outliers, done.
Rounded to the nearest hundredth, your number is 2.00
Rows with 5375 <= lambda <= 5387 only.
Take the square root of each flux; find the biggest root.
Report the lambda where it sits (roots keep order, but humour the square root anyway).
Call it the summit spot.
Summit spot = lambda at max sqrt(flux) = 5378.11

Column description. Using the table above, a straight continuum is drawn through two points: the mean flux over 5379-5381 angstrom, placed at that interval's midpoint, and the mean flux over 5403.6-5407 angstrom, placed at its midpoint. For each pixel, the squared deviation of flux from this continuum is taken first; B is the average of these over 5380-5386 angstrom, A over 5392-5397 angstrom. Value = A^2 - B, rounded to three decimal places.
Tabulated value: -0.008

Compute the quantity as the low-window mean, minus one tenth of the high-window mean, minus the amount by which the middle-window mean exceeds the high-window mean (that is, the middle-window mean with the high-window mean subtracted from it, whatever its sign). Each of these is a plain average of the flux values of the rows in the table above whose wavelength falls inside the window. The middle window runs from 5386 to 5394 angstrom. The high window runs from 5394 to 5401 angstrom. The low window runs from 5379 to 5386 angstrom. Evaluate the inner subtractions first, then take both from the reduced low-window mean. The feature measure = 1.89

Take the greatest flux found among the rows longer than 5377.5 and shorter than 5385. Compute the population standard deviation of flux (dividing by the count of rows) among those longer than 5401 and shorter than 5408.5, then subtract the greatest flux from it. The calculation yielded -2.0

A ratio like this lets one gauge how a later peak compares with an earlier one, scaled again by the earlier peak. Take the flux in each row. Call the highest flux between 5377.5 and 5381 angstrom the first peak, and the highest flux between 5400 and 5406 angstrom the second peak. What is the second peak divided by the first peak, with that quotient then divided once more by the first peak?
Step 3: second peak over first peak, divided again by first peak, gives 0.46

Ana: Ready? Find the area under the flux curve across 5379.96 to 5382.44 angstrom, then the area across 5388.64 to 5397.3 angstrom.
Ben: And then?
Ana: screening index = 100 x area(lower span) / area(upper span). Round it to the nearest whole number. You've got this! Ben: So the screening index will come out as 28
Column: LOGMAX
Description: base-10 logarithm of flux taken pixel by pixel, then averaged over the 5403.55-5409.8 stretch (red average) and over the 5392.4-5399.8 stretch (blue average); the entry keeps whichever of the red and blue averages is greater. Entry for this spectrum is 0.290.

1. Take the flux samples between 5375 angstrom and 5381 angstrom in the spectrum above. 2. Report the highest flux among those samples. 2.3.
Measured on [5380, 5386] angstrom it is 2.14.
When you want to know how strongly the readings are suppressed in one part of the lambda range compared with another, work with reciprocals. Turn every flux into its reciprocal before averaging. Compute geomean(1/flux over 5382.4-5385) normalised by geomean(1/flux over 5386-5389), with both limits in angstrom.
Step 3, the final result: 0.95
